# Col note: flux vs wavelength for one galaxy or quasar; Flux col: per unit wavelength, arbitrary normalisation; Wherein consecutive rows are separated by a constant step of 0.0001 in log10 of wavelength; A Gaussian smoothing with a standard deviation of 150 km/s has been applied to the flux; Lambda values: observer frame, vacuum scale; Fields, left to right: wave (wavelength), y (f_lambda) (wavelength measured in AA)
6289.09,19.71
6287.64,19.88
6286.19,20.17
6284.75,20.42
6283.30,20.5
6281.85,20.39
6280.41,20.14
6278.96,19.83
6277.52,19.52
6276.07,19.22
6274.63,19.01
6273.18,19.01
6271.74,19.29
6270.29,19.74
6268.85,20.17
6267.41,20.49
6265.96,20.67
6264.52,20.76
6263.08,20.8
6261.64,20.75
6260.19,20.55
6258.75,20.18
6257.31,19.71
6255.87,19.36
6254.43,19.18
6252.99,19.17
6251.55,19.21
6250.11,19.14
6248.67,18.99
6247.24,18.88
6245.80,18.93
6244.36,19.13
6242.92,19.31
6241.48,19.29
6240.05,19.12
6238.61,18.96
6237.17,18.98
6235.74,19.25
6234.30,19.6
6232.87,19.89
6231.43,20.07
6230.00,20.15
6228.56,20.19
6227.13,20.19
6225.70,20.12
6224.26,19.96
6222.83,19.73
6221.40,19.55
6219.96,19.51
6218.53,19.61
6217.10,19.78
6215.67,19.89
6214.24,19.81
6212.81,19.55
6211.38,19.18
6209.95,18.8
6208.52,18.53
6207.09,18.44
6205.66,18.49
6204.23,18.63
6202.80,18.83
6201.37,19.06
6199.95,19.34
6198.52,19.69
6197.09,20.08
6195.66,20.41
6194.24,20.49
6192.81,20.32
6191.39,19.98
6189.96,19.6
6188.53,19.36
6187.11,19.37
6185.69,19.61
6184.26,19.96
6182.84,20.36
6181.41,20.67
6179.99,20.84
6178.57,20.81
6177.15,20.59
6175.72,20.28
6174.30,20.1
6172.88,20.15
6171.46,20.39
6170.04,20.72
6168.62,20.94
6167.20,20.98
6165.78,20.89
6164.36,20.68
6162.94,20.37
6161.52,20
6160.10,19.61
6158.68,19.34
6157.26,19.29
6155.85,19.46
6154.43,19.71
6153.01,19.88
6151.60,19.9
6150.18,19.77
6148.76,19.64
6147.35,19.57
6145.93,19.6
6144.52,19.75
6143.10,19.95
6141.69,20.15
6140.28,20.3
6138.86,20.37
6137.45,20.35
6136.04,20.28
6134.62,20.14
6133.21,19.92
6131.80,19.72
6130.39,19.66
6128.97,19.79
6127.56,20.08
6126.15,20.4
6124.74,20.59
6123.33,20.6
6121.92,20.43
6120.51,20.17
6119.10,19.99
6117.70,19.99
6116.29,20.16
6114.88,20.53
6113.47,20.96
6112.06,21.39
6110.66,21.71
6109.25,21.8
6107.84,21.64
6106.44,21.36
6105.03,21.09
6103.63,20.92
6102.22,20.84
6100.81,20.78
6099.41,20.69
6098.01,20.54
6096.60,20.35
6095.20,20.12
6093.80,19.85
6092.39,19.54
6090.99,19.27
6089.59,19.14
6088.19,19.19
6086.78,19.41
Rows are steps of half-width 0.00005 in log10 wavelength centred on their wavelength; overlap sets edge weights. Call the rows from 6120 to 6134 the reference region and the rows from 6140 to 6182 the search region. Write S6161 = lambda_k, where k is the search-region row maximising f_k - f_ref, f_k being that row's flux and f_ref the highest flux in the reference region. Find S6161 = 6167.20 AA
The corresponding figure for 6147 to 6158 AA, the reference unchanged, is 6151.60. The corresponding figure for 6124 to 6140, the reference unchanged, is 6124.74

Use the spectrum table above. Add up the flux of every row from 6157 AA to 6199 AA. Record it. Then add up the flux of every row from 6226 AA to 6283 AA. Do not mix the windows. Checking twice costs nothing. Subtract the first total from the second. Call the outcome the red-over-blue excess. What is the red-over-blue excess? 161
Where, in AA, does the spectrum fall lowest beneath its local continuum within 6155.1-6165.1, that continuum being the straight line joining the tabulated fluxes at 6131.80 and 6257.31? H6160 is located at 6157.26 AA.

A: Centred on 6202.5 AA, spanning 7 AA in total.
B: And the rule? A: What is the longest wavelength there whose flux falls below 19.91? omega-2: 6205.66 AA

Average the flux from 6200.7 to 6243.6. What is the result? 19.4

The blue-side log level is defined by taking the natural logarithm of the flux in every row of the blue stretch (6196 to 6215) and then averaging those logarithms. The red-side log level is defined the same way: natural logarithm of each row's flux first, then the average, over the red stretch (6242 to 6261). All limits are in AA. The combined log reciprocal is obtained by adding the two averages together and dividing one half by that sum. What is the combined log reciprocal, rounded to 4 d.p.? 0.0846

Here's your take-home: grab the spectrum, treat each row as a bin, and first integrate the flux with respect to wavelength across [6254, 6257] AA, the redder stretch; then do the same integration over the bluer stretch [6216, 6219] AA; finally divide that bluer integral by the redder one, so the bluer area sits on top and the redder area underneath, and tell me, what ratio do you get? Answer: 1.02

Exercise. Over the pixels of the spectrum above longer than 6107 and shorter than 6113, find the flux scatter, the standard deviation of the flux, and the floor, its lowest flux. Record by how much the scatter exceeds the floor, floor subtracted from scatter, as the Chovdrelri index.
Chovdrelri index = -21.2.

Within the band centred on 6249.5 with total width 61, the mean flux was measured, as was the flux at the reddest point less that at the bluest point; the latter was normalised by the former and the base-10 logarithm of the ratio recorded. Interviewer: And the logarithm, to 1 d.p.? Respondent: -1.8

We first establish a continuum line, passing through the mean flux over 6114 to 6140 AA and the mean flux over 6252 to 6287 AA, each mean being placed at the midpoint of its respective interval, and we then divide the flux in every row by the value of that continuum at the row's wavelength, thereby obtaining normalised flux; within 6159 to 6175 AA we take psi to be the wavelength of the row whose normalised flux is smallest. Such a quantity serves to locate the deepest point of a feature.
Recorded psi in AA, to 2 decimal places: 6160.10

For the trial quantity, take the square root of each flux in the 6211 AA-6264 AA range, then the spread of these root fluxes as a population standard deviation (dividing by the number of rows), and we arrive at 0.058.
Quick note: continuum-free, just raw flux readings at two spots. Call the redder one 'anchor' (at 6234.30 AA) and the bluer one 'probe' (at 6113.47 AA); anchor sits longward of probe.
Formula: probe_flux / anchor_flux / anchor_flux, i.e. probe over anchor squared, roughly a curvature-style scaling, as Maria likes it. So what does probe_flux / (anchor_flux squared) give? 0.055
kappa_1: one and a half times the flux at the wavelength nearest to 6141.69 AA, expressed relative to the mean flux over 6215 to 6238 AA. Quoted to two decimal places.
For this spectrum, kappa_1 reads 1.53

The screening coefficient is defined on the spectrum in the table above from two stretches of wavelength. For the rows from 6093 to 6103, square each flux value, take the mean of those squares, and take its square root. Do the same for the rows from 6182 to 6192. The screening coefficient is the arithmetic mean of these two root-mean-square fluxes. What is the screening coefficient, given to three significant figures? 20.1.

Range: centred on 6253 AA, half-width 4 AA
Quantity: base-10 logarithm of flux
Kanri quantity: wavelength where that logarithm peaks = 6255.87 AA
